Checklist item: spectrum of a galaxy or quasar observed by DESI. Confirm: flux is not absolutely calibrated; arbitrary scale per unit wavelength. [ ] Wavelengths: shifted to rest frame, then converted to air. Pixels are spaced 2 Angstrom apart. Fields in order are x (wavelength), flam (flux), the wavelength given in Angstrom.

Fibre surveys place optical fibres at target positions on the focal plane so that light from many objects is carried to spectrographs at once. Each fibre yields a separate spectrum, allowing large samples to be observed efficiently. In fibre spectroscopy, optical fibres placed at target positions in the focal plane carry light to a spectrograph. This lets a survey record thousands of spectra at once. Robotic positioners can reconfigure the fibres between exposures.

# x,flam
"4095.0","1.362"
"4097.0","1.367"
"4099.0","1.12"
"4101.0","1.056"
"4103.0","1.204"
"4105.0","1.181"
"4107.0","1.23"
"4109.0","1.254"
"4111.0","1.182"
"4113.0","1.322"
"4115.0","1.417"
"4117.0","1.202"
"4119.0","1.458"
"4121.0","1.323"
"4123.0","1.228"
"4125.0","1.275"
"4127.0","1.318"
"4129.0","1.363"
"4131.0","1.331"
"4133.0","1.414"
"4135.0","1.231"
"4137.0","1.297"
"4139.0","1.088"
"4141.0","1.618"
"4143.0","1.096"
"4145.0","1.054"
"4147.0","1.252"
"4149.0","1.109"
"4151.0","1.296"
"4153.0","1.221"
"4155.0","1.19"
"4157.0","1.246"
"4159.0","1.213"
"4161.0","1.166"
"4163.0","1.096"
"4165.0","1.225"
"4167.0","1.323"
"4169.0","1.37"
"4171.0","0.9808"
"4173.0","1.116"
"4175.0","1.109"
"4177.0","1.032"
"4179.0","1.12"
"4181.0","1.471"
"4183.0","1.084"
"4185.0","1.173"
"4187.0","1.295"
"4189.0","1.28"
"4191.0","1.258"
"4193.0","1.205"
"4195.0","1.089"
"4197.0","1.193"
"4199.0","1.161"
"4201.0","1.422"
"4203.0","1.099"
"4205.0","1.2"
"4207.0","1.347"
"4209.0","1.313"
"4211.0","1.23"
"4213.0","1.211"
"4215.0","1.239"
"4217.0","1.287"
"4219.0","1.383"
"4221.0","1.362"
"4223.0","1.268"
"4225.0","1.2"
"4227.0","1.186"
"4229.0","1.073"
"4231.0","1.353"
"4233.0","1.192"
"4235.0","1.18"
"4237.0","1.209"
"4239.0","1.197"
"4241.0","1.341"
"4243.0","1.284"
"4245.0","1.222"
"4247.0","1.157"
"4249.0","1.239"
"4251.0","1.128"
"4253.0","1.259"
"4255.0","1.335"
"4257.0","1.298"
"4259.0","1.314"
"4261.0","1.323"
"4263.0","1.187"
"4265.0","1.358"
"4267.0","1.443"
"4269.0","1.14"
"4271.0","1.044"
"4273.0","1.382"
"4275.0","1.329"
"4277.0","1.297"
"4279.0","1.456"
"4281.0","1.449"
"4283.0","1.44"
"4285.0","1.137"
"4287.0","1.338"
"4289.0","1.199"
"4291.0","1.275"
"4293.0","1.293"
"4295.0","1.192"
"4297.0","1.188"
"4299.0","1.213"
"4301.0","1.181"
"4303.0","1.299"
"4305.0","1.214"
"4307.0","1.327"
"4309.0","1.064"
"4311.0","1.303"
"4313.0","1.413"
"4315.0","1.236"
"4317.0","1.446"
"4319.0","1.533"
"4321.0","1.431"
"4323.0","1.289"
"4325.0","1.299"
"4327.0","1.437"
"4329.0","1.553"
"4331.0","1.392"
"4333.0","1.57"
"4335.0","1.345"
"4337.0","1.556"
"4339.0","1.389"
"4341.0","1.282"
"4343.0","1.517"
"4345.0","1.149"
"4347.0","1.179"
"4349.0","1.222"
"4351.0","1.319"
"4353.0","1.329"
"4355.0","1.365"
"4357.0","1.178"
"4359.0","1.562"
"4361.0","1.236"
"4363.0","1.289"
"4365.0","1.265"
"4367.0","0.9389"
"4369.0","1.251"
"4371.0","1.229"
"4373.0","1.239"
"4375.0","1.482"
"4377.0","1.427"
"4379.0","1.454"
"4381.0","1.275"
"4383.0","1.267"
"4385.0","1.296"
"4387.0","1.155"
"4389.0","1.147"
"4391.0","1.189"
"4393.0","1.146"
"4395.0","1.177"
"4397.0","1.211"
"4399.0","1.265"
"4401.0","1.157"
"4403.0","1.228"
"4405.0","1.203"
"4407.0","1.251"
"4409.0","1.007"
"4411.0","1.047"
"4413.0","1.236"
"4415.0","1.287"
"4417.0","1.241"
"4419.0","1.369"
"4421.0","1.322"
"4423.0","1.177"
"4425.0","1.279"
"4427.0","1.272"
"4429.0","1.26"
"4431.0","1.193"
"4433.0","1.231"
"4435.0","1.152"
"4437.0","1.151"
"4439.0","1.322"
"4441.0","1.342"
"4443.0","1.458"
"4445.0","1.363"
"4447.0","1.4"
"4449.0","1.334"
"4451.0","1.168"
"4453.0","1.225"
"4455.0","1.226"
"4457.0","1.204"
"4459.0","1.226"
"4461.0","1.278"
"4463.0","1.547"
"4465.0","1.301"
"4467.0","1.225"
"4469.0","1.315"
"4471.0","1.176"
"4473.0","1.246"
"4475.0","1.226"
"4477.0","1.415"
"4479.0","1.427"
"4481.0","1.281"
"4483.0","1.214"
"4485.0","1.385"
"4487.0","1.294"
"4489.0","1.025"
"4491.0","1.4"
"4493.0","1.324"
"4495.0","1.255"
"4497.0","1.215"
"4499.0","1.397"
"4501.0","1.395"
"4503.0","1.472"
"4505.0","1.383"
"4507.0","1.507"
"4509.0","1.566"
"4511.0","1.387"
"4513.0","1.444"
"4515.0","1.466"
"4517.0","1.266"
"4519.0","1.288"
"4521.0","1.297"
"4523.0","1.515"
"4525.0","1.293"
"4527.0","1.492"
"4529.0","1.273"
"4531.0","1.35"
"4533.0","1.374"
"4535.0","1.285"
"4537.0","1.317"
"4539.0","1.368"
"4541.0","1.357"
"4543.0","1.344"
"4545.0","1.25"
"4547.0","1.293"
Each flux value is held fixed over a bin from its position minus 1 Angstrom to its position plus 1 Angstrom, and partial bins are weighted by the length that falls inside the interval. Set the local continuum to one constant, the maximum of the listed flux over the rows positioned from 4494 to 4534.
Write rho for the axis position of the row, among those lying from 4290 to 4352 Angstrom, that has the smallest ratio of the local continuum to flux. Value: 4333.0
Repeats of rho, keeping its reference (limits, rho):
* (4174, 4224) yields 4181.0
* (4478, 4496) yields 4479.0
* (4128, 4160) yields 4141.0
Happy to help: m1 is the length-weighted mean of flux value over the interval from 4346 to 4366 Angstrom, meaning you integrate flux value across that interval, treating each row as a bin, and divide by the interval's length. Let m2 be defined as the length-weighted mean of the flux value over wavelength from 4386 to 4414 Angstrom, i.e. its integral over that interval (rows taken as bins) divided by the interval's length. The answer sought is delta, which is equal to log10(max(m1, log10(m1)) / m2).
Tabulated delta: 0.043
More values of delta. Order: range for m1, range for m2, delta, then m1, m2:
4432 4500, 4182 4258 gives 0.018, 1.29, 1.24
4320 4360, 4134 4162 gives 0.050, 1.37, 1.22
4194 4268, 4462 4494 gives -0.017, 1.25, 1.30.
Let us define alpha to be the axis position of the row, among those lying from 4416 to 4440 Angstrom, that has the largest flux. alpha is 4419.0 Angstrom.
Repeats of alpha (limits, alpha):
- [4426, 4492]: 4463.0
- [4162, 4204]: 4181.0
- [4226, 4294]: 4279.0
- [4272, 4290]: 4279.0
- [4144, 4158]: 4151.0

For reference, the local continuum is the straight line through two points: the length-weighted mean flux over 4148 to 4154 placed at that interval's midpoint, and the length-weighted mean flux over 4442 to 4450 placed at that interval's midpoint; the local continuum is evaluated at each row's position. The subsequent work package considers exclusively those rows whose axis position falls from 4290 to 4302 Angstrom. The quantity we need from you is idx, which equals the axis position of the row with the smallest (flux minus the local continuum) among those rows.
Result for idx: 4301.0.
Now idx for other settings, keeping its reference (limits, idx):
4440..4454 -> 4451.0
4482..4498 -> 4489.0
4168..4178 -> 4171.0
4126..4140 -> 4139.0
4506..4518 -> 4517.0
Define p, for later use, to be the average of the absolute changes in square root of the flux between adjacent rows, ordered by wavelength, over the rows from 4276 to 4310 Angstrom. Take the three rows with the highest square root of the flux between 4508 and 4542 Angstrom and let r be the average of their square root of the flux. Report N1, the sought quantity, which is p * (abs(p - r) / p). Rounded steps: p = 0.046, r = 1.23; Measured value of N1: 1.19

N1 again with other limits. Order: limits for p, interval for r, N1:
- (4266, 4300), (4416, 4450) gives 1.13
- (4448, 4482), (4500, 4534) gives 1.19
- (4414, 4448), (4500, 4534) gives 1.21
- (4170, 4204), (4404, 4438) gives 1.09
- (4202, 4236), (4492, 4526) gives 1.20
